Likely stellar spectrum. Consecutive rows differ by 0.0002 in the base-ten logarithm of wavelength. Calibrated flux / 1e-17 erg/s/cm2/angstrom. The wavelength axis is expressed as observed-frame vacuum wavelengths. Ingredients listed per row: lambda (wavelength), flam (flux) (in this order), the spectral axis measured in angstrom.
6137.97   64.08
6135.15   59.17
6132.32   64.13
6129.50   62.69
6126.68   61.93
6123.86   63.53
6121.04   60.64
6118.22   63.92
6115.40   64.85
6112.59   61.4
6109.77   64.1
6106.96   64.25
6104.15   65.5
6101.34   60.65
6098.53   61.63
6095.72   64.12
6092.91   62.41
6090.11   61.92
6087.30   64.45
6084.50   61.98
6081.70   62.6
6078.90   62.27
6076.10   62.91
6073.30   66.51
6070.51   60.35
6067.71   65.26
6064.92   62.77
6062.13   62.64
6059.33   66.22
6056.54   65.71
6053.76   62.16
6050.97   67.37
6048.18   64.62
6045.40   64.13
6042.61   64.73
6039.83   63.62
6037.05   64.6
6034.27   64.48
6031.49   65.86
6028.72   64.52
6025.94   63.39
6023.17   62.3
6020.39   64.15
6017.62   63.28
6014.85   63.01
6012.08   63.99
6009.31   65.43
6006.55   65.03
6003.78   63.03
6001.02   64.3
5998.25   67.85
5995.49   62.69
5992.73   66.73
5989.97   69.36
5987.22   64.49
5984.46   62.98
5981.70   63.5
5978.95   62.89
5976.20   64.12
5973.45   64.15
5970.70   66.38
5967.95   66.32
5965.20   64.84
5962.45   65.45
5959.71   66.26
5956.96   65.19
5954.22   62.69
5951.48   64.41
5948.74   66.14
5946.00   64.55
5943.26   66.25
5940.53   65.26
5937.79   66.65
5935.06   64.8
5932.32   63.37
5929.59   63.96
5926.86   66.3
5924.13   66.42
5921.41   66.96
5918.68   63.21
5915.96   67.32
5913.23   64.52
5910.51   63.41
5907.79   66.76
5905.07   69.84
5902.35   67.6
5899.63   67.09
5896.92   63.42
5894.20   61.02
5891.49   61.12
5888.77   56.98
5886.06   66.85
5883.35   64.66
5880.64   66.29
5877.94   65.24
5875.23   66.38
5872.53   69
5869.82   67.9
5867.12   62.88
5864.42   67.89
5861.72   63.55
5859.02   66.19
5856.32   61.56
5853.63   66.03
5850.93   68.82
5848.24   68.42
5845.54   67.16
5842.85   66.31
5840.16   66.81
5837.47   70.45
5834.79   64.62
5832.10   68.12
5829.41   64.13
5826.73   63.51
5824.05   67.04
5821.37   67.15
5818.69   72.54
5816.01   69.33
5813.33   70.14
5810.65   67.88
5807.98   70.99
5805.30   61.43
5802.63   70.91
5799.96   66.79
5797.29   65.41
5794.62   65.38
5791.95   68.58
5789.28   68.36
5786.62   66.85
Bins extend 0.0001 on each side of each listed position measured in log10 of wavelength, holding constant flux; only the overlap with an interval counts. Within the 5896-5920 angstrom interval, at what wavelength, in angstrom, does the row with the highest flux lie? 5905.07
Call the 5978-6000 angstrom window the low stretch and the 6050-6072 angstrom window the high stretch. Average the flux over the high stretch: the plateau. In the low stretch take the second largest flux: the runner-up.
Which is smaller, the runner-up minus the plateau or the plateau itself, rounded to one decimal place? 3.8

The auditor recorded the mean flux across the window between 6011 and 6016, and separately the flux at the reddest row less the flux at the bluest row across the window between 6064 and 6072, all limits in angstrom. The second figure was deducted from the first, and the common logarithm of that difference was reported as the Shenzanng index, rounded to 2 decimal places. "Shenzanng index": 1.82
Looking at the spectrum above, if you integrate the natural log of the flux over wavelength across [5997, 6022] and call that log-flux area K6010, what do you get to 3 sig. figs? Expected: 104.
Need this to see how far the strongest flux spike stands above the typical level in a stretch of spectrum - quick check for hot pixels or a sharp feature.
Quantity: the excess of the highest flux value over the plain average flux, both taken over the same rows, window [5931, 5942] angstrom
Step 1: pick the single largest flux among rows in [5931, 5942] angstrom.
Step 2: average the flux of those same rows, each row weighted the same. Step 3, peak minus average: 1.6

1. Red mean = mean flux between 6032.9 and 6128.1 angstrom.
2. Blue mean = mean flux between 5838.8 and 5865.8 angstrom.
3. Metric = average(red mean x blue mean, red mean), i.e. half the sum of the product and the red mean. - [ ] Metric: 2137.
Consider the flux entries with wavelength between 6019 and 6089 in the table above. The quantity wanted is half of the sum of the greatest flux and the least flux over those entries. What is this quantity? 63.9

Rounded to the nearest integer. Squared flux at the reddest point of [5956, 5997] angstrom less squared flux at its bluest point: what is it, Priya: -320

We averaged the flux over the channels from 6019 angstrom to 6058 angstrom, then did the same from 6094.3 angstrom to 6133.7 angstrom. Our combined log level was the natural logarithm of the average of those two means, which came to 4.15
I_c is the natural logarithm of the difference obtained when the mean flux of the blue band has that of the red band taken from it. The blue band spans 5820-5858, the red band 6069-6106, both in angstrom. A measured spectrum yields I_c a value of 1.3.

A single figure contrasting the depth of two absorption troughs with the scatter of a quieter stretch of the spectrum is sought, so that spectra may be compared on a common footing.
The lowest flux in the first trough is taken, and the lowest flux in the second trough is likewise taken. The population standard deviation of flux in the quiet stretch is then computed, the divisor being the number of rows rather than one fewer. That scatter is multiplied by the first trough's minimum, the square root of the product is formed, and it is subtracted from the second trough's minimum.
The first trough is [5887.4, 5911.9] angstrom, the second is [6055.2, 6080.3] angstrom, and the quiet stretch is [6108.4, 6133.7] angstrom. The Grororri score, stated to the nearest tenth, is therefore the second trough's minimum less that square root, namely 51.6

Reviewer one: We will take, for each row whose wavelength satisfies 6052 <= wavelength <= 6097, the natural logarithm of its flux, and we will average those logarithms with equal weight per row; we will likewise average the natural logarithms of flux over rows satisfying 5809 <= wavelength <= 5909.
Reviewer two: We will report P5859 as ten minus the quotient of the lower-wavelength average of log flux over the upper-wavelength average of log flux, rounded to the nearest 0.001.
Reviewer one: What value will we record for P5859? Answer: 8.990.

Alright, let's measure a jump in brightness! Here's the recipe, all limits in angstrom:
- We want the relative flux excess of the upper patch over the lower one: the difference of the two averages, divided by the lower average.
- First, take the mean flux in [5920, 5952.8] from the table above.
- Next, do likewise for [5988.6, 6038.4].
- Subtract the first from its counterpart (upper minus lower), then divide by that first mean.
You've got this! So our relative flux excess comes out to -0.012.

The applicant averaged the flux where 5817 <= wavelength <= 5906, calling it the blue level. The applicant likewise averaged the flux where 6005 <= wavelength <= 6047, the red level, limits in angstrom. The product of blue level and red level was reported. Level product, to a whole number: 4232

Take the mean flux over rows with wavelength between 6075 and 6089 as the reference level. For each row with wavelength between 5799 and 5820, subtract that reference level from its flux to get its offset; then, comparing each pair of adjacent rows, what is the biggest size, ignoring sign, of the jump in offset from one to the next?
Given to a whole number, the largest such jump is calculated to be 10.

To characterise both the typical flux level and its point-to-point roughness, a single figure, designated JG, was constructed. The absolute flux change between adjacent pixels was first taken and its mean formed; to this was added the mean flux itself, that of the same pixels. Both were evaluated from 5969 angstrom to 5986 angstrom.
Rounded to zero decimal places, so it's 65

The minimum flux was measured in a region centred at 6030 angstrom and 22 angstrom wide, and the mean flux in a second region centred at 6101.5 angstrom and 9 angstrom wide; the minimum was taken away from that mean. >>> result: 0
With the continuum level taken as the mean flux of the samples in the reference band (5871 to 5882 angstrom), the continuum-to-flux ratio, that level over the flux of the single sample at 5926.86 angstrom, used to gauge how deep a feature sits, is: 1.01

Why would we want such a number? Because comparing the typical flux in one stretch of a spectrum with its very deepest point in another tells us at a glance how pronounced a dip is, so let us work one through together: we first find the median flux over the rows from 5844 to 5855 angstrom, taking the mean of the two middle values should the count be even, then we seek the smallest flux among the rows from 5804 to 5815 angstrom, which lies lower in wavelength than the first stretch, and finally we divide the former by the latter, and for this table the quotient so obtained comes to 1.104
